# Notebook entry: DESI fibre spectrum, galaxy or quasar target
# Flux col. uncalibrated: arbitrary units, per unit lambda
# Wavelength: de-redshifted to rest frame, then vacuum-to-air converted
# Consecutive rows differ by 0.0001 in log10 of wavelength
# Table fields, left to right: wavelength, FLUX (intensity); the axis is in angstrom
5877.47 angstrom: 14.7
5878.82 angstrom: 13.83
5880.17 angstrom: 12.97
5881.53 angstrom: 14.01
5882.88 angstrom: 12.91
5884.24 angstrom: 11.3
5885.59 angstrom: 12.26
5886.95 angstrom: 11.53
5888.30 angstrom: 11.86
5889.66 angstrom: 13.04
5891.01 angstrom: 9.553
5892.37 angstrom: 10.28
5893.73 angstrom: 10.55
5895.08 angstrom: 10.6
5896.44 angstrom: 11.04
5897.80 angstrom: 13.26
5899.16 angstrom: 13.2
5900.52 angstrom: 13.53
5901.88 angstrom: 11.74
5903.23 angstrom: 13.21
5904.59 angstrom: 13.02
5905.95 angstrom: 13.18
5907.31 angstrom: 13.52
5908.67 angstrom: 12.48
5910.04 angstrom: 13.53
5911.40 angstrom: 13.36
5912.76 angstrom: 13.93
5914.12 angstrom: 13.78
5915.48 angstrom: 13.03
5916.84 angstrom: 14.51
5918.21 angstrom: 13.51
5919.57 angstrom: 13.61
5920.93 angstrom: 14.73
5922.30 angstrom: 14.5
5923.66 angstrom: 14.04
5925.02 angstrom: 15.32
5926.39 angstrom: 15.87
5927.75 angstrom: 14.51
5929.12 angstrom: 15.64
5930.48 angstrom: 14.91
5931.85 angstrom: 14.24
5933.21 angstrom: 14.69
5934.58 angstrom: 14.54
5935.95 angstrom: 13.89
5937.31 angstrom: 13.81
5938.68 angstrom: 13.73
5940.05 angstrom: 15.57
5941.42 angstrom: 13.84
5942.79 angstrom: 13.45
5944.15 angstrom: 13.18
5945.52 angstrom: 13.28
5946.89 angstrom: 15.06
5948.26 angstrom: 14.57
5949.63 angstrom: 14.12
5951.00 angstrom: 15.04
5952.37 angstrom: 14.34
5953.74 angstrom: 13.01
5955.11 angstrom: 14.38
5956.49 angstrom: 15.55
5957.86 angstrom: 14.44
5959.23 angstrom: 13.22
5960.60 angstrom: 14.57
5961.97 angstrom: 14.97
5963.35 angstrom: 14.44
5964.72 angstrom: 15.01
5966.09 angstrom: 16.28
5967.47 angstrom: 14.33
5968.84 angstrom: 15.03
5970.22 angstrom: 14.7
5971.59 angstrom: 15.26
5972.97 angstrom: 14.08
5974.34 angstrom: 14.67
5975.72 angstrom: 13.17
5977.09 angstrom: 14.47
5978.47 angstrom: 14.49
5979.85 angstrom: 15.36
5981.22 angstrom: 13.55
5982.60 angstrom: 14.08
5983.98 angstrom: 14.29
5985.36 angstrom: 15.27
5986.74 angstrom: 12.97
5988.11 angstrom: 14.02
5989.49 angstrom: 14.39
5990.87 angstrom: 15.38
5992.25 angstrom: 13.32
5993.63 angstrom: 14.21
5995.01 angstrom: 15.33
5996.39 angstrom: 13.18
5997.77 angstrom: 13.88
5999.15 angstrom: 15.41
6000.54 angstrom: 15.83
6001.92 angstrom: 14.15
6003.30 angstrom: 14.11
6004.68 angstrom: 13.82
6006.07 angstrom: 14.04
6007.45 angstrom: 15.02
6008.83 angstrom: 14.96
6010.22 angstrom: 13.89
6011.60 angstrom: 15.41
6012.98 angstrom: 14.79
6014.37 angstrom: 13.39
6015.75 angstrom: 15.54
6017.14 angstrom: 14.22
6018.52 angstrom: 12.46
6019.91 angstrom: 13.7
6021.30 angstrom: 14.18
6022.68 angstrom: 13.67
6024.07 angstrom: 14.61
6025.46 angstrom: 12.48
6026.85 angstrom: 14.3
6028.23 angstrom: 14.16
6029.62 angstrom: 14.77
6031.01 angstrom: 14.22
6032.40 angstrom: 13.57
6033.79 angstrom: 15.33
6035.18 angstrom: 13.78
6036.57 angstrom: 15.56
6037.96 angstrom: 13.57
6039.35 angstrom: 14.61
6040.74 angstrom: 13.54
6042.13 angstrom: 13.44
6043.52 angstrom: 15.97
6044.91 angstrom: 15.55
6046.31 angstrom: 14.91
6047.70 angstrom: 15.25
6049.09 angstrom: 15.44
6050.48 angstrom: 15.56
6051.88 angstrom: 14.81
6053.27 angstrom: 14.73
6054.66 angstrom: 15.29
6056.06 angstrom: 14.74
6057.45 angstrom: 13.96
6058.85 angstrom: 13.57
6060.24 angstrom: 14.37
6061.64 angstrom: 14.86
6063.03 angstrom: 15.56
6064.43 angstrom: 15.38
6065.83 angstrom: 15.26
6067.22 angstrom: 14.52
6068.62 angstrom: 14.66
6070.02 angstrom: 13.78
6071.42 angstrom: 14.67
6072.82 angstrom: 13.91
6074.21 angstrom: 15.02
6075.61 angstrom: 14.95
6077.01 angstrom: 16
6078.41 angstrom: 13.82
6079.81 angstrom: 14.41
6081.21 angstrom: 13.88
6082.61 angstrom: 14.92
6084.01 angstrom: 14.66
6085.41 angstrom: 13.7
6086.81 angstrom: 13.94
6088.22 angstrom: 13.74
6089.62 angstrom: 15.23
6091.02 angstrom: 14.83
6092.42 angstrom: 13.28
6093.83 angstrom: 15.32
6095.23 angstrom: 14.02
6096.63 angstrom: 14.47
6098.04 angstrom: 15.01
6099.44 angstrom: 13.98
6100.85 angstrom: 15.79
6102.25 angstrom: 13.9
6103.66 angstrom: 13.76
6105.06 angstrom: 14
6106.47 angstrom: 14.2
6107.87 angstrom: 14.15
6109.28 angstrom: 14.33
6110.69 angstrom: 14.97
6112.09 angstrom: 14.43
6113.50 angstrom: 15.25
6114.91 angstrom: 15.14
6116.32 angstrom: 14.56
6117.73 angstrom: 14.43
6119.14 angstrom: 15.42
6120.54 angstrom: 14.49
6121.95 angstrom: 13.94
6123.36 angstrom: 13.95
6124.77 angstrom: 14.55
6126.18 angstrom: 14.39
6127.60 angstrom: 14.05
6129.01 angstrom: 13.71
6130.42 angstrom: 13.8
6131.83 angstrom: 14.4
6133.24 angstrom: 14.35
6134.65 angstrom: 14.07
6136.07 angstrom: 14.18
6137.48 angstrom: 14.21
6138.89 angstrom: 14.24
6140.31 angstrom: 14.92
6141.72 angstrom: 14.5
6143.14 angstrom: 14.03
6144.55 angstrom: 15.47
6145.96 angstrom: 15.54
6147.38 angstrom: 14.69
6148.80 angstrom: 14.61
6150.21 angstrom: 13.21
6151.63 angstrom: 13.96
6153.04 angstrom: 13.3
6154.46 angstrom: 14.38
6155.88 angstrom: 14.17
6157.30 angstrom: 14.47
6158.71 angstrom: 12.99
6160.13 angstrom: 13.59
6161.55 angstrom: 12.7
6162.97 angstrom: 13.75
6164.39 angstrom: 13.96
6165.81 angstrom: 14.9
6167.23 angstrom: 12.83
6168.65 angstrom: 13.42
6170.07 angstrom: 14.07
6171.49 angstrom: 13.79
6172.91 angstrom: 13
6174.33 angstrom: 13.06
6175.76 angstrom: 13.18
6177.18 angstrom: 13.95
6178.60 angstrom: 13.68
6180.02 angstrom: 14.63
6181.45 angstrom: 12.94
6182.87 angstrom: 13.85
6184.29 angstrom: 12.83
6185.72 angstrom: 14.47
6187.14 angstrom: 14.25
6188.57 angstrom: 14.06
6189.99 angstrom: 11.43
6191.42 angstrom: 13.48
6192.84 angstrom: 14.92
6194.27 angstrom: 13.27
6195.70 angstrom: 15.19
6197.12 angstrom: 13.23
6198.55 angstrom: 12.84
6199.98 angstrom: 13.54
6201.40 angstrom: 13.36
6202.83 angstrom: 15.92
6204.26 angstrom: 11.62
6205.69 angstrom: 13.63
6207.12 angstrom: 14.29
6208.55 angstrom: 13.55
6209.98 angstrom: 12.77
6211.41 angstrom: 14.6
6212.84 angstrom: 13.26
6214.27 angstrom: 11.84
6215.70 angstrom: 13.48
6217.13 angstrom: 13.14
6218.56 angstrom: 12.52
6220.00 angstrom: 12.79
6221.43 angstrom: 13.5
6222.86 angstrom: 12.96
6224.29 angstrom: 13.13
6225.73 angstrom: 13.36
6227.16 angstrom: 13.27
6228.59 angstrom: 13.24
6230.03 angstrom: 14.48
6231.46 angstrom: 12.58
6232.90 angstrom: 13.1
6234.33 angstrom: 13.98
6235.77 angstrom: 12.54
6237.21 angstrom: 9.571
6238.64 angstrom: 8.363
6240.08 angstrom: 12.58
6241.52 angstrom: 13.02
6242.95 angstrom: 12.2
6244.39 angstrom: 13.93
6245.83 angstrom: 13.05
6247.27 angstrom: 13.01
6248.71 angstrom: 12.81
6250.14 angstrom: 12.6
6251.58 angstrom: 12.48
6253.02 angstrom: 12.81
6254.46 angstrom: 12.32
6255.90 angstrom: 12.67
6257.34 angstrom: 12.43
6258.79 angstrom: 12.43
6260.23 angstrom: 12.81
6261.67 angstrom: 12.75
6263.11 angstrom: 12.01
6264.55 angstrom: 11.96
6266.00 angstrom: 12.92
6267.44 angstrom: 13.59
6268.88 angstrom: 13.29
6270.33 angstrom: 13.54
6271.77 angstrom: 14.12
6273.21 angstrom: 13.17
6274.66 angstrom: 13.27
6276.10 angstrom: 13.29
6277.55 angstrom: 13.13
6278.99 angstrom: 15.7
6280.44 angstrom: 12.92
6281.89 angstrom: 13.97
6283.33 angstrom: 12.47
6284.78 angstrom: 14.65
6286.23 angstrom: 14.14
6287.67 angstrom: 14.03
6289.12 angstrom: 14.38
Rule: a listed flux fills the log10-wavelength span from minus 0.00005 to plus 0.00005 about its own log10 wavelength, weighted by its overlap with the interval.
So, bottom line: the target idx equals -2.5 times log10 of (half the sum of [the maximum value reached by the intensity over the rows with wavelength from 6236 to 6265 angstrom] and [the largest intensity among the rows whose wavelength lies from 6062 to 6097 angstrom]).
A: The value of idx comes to -2.94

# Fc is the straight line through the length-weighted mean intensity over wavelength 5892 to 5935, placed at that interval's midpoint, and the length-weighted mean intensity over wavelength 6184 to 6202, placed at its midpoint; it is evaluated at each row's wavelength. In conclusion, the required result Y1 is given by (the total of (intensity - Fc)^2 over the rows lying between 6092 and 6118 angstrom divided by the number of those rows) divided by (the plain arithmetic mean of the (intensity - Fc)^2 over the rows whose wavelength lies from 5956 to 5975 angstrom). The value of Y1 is 0.6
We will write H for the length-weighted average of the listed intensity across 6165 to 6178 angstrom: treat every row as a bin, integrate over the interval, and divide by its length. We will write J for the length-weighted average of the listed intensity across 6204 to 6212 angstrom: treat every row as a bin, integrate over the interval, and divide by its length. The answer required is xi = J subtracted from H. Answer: 0.1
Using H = 13.6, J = 13.5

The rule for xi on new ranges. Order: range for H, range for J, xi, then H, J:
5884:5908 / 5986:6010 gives -2.3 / 12.1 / 14.3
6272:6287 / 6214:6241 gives 1.0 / 13.7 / 12.7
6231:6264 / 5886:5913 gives 0.1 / 12.4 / 12.3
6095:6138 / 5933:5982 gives 0.0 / 14.4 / 14.4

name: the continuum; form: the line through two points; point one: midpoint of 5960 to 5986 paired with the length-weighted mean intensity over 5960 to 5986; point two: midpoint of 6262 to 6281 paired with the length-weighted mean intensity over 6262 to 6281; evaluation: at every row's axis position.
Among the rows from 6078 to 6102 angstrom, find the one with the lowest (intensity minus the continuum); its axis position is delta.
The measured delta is 6092.42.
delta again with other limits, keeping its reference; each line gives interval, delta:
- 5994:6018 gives 5996.39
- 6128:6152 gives 6150.21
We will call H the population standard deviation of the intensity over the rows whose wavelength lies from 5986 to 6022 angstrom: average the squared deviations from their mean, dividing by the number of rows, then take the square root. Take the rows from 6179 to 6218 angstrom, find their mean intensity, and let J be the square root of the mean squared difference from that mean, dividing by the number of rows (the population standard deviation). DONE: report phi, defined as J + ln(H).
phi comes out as 0.87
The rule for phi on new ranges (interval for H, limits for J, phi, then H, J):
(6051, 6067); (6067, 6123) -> 0.08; 0.59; 0.62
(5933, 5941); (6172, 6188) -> 0.19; 0.65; 0.62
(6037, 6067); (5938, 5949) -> 0.54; 0.75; 0.83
